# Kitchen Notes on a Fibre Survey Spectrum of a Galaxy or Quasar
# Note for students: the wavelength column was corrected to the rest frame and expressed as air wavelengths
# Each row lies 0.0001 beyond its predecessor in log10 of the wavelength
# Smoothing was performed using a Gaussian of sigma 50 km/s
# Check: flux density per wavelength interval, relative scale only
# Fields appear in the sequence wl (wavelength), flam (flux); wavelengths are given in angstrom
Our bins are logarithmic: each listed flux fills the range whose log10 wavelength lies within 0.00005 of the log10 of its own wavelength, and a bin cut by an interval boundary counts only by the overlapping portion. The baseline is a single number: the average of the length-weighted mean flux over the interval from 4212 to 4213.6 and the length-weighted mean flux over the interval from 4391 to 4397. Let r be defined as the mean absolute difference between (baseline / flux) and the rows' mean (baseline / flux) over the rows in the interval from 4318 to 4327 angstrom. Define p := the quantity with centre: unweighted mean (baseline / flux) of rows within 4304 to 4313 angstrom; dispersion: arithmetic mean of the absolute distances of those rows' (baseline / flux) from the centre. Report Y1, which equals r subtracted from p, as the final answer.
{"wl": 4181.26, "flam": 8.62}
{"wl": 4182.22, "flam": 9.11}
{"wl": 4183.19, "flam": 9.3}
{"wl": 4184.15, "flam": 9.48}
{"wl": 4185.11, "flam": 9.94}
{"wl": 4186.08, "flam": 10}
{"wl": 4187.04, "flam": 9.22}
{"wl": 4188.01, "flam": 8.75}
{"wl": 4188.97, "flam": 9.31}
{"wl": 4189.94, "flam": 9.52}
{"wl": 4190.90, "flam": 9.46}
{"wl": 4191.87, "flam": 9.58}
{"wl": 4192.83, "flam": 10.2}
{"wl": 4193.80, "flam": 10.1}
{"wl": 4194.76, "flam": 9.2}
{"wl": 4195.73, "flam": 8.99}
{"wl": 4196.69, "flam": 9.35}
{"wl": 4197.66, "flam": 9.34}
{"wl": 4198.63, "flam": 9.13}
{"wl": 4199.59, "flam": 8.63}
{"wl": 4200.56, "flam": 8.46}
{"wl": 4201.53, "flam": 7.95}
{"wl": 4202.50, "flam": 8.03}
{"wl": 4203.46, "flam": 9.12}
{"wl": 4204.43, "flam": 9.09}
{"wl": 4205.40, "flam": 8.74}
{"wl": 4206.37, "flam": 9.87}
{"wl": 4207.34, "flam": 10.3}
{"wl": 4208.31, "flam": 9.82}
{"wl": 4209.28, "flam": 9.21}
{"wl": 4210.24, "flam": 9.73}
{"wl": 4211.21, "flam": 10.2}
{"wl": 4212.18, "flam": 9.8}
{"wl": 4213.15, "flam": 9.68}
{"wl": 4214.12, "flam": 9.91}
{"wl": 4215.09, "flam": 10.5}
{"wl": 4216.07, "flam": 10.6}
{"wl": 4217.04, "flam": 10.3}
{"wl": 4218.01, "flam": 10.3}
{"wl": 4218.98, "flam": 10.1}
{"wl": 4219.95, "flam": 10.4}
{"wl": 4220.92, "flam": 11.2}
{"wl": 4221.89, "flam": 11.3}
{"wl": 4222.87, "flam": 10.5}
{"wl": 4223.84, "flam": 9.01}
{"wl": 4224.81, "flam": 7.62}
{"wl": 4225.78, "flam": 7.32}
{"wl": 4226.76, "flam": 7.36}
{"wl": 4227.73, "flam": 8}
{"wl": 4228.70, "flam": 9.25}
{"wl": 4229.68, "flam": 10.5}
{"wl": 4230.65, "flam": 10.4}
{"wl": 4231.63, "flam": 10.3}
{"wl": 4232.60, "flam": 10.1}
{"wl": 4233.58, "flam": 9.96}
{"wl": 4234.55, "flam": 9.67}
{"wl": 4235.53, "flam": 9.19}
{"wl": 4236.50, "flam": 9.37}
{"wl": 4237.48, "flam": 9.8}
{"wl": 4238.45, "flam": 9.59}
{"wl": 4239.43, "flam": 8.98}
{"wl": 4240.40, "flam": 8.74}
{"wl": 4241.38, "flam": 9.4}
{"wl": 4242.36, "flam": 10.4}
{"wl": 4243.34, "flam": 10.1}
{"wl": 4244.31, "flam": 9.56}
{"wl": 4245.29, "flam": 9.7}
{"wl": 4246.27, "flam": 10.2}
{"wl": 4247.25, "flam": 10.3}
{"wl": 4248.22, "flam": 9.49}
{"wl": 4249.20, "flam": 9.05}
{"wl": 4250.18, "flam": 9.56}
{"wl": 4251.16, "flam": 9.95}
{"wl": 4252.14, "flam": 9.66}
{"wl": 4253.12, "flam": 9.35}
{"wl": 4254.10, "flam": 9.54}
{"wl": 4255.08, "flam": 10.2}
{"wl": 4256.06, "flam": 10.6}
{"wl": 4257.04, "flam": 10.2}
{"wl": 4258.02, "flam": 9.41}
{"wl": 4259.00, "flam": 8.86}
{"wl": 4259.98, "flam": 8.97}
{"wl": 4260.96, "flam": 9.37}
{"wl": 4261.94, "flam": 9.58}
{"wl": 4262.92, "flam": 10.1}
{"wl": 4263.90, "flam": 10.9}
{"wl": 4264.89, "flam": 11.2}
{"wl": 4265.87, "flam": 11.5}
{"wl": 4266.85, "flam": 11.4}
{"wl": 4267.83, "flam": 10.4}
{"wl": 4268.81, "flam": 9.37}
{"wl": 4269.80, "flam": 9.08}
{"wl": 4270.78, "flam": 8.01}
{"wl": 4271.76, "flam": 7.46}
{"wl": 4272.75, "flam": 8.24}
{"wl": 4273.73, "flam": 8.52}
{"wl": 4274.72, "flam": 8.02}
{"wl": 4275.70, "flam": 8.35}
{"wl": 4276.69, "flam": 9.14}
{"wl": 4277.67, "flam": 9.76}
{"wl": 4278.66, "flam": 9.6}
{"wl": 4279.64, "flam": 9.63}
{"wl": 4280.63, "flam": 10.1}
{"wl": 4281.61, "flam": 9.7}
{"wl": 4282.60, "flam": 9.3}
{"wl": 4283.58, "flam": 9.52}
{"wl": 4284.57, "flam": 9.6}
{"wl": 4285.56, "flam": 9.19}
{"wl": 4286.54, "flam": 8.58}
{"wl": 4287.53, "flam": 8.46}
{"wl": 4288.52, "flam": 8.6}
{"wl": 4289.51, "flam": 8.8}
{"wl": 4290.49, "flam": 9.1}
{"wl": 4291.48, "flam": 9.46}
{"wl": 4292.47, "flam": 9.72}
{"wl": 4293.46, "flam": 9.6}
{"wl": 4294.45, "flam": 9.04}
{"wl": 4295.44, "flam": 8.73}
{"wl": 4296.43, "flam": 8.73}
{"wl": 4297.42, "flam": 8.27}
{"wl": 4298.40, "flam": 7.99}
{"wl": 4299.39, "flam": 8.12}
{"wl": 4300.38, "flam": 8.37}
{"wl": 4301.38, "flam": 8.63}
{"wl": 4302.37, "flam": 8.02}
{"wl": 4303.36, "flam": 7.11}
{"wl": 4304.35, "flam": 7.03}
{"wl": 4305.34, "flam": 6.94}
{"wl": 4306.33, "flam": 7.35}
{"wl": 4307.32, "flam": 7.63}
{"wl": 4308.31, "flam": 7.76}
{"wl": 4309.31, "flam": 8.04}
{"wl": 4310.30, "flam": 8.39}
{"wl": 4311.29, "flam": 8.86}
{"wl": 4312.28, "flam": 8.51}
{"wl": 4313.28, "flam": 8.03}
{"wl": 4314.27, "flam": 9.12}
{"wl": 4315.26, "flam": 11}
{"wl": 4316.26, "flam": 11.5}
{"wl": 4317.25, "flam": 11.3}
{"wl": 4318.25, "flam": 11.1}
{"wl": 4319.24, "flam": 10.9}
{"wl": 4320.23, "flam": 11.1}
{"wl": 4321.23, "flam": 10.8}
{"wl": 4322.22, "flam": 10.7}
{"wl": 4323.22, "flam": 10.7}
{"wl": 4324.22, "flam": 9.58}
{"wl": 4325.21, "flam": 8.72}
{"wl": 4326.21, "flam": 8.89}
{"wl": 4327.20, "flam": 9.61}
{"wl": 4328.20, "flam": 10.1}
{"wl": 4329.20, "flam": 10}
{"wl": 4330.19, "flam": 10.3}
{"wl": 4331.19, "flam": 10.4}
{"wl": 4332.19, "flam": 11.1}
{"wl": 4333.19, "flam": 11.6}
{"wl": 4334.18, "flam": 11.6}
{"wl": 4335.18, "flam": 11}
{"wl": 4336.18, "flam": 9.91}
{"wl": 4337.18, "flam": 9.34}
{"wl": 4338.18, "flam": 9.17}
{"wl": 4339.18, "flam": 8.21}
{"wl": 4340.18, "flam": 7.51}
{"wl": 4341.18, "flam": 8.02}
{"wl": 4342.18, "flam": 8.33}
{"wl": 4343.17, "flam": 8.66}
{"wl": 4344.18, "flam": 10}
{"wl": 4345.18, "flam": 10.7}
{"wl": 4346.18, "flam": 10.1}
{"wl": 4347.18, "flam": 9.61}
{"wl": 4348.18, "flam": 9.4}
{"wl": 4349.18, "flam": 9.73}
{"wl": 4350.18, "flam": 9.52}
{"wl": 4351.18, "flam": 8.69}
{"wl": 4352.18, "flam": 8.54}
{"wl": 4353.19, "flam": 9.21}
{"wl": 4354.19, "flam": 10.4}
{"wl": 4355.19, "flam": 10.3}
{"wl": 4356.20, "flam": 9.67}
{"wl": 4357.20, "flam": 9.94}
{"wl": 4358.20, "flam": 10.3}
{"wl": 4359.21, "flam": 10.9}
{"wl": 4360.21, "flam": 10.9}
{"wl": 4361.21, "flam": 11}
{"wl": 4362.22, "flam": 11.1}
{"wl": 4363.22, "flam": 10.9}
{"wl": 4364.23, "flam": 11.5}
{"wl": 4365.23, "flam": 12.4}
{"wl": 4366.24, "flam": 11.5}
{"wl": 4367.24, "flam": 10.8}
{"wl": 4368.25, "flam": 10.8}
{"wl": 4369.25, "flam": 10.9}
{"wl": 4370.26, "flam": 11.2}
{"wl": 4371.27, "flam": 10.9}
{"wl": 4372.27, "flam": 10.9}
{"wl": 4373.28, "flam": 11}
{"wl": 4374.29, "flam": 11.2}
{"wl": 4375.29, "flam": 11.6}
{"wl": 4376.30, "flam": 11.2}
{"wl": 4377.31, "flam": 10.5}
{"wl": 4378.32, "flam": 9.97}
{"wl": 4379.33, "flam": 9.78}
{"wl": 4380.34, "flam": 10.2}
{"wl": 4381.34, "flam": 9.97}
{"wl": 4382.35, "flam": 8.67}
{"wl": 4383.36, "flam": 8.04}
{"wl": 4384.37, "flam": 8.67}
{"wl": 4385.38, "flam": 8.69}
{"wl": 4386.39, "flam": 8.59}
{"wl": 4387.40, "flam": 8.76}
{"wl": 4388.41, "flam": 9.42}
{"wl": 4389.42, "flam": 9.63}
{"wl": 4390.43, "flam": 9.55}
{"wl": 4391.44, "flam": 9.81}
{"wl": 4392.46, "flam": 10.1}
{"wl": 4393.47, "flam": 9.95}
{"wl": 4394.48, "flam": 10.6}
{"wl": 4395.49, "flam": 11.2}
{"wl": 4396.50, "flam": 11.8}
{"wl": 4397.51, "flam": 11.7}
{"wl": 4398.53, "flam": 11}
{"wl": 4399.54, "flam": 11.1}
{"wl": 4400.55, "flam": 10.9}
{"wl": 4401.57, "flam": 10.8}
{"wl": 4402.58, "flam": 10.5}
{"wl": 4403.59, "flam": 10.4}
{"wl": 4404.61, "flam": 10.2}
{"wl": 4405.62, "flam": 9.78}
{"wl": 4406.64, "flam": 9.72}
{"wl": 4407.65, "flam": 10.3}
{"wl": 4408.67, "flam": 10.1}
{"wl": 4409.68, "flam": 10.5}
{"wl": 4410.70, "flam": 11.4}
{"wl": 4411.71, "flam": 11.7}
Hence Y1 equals 0.006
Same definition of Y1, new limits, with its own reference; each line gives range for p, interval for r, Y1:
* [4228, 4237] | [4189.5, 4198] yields 0.014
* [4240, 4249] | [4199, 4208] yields -0.030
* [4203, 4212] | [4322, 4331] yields -0.009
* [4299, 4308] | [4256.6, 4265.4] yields 0.021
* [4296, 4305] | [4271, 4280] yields -0.019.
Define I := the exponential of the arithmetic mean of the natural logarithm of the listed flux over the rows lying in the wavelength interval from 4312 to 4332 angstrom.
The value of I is 10.1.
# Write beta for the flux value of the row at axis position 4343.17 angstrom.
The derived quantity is 8.66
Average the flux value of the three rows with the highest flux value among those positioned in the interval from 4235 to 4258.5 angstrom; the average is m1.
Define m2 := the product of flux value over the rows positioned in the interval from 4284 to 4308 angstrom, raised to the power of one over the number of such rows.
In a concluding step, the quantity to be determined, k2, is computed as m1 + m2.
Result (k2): 18.9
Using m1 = 10.4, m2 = 8.4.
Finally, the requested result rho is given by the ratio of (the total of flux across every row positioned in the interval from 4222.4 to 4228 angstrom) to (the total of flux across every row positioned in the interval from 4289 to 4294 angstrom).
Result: 1.1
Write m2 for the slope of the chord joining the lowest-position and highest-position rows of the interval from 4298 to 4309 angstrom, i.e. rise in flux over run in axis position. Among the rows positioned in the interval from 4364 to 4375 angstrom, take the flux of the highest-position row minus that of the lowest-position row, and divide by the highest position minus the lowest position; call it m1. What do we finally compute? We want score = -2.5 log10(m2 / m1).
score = 0.3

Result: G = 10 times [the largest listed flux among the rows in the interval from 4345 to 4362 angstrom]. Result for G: 110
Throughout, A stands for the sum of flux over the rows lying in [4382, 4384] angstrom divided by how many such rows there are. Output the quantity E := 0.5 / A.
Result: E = 0.0598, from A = 8.4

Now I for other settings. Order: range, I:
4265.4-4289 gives 9.2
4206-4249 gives 9.7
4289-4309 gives 8.3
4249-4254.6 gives 9.5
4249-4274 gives 9.6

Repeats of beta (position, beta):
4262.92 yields 10.1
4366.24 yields 11.5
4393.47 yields 9.95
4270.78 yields 8.01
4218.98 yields 10.1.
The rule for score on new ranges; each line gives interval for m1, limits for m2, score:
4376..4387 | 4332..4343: -0.1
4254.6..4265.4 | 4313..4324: -1.1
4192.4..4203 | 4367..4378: 2.2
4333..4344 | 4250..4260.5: 1.7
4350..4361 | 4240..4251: 0.5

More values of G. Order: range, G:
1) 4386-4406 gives 118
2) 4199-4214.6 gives 103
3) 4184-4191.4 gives 100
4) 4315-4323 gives 115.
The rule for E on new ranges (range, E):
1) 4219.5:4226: 0.0520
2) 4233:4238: 0.0521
